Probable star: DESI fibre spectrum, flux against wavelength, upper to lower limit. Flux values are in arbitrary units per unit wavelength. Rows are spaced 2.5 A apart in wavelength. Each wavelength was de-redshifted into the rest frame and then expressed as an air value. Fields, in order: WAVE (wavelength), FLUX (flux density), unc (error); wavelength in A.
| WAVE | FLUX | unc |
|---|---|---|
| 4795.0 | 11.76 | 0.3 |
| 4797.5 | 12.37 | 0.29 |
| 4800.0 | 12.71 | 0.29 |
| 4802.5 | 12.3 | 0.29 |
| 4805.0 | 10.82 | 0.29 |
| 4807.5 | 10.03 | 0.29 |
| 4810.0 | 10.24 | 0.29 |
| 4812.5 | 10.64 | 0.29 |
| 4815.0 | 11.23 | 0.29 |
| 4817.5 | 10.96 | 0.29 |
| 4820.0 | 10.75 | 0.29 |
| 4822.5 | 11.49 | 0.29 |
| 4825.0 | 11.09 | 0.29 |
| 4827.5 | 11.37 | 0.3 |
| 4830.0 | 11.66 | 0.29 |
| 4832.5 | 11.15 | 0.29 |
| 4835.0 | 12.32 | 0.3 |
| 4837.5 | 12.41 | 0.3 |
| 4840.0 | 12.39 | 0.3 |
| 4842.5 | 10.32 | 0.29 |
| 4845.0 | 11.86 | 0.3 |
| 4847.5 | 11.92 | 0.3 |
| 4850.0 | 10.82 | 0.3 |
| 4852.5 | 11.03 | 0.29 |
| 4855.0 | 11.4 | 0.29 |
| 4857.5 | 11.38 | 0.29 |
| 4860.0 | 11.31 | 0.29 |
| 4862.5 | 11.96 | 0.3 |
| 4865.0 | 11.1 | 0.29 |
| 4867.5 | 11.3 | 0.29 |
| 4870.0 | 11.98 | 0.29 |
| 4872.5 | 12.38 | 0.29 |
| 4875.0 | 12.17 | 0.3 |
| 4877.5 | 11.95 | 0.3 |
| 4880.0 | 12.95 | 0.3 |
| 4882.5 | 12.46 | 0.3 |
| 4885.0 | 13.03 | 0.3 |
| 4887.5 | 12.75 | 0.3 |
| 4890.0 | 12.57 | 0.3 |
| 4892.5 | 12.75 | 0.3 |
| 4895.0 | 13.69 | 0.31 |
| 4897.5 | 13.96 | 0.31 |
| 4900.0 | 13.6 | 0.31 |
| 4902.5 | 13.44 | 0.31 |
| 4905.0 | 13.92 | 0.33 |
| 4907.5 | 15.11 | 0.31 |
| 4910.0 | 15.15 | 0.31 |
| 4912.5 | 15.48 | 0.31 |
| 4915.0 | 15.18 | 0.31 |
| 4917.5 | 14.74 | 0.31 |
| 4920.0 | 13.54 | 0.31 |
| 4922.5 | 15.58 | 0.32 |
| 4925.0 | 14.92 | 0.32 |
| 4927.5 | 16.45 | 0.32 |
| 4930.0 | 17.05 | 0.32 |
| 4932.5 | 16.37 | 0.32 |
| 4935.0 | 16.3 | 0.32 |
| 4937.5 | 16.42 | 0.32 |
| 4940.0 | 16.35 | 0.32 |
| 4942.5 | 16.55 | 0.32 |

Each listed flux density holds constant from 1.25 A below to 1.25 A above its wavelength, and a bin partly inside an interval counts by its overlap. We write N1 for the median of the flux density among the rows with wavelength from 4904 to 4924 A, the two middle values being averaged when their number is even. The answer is 15.1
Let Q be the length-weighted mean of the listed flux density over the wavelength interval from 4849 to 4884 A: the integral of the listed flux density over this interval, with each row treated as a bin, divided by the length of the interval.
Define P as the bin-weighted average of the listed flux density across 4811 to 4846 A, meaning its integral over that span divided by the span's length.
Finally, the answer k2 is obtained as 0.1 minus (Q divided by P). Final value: -0.9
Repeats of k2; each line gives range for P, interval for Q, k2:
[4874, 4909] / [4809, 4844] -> -0.8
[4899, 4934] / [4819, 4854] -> -0.7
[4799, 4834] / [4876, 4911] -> -1.1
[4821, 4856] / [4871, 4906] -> -1.0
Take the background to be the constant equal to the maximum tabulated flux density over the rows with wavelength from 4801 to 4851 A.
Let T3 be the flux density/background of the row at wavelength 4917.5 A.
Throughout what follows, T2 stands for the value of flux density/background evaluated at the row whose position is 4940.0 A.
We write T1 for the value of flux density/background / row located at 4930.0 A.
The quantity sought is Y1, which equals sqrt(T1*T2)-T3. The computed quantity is 0.16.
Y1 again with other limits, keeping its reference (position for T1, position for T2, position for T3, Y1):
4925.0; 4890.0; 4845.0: 0.15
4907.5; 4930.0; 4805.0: 0.42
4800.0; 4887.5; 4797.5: 0.03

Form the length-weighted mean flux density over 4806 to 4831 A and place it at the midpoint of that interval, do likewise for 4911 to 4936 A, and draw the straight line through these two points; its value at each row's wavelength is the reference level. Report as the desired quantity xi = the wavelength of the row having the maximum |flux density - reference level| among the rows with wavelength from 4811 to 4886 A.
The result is 4865.0 A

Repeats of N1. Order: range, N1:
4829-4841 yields 12.3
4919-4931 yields 15.6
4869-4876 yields 12.2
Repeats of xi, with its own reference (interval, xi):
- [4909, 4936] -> 4920.0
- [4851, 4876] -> 4865.0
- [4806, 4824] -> 4815.0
